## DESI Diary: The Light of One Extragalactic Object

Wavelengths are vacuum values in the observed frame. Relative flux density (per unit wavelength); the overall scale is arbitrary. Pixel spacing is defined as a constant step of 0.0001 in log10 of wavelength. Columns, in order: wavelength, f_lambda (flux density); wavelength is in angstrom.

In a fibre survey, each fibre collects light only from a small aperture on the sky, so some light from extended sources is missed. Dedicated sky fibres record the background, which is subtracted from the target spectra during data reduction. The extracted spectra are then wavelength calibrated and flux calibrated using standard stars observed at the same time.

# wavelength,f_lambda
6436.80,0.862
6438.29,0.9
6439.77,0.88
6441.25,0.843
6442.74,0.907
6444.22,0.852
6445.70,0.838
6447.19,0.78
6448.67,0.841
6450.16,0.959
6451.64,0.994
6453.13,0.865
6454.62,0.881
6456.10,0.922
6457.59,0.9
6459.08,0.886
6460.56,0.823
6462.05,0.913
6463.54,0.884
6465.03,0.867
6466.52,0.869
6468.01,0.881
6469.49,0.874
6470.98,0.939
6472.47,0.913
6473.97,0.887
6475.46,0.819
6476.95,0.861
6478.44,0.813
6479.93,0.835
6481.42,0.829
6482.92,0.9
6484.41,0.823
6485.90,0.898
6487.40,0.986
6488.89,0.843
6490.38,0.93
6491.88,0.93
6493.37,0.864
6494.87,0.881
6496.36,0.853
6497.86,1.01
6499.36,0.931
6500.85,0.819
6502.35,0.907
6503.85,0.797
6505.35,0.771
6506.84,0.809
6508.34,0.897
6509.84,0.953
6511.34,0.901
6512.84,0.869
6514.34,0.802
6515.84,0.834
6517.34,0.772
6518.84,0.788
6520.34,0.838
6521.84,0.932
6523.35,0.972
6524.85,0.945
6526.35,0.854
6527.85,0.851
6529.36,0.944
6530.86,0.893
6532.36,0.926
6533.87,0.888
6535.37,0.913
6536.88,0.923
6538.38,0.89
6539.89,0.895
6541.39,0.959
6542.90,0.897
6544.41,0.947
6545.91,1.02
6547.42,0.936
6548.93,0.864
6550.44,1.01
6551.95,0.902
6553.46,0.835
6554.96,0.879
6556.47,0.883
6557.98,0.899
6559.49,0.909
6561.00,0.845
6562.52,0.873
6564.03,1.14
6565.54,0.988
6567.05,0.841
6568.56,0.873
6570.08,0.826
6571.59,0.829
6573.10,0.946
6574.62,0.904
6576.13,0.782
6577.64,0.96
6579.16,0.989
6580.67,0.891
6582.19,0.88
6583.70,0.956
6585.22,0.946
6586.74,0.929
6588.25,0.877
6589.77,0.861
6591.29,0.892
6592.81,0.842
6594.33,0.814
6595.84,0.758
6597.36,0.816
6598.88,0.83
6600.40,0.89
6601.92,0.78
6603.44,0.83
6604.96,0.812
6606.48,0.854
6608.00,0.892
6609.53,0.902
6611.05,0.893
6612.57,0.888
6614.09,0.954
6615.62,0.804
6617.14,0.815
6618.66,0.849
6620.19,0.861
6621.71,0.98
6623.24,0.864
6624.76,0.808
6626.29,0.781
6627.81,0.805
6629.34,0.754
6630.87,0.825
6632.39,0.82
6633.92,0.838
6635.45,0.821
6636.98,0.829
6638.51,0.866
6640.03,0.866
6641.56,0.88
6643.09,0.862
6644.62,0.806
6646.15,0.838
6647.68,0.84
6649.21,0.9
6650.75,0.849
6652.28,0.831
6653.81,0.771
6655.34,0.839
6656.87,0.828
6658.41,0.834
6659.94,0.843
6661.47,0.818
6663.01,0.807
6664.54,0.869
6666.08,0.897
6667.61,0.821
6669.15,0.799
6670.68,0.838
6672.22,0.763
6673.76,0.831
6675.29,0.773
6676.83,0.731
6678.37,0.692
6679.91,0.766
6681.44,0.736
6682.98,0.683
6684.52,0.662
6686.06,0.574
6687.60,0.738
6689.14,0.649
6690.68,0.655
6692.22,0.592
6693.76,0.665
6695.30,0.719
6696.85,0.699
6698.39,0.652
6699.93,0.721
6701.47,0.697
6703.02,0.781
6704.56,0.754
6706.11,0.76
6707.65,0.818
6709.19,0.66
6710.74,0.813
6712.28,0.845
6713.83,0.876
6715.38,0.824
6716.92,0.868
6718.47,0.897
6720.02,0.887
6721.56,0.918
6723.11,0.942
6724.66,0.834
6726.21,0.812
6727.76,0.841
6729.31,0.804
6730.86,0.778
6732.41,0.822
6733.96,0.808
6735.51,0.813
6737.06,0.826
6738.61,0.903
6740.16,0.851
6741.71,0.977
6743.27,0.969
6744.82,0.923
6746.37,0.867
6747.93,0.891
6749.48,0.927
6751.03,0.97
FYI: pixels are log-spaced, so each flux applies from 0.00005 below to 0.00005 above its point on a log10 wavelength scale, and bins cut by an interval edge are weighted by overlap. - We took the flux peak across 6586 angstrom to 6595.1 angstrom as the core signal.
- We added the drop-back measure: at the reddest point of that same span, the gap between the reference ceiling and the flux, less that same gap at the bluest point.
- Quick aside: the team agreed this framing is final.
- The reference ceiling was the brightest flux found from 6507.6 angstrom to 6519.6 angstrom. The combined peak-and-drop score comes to 1.0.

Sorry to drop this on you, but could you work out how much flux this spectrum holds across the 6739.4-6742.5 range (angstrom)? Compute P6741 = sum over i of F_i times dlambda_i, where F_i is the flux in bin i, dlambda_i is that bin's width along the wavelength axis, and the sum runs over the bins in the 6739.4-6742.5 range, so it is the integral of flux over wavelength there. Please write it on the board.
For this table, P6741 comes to 3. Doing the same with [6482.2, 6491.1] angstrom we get 8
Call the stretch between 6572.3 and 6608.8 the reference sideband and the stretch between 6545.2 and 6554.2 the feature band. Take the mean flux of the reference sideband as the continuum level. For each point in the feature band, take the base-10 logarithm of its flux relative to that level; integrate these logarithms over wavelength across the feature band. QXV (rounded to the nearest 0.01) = 0.23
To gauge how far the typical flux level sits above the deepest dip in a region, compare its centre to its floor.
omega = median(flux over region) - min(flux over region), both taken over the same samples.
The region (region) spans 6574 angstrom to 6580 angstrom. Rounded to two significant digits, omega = 0.15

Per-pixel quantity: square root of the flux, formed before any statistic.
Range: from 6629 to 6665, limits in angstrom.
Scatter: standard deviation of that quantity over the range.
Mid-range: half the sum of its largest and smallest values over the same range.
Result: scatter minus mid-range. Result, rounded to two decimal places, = -0.89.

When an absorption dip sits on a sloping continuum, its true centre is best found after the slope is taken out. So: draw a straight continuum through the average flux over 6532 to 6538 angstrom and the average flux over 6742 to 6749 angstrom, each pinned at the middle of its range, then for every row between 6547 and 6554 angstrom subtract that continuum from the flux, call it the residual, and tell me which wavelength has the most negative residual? 6553.46 angstrom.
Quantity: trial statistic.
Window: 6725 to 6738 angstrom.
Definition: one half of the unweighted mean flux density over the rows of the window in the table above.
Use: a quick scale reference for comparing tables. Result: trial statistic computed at 0.41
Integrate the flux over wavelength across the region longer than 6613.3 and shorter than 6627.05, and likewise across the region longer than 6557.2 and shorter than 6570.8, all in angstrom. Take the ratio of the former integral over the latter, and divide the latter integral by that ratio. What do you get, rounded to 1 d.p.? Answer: 13.0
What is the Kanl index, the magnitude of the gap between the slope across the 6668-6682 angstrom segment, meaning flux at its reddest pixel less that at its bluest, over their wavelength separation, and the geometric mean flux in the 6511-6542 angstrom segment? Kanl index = 0.89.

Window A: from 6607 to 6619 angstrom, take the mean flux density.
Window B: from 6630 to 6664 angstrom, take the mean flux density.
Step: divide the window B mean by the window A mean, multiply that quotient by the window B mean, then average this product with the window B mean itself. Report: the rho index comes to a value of 0.819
